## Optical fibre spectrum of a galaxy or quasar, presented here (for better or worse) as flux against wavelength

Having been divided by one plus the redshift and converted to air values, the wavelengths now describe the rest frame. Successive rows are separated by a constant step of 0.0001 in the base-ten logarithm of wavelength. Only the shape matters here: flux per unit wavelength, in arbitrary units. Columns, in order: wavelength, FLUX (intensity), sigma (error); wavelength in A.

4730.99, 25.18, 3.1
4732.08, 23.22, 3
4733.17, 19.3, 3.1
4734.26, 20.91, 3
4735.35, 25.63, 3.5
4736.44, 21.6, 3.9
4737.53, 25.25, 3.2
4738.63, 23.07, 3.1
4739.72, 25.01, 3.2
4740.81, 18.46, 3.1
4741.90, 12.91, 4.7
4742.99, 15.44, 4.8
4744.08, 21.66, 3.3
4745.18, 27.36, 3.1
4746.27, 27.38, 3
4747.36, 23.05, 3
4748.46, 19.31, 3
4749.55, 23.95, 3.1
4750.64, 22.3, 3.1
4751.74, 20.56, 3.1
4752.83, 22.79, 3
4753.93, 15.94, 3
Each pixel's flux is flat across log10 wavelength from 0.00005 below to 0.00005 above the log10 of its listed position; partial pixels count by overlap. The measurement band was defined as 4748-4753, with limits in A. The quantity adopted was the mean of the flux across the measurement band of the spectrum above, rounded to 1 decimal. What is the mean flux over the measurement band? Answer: 21.8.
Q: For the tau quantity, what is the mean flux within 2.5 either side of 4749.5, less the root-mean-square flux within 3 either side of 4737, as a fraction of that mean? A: -0.08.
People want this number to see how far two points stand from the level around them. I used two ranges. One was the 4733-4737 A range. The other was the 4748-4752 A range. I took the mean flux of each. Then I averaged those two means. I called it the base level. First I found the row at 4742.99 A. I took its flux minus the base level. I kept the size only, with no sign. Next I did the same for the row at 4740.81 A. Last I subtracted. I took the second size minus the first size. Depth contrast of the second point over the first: -3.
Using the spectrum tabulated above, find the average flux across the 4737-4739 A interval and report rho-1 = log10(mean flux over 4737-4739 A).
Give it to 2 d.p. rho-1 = 1.38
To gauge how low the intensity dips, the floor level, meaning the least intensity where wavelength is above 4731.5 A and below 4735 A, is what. 19.3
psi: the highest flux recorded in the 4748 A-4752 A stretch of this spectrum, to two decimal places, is 23.95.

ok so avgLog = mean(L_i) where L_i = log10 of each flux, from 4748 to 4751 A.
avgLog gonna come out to 1.34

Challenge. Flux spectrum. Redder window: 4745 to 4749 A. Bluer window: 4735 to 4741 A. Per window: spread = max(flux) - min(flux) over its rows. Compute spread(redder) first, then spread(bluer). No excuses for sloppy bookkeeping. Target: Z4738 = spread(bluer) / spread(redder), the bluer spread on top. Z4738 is 0.89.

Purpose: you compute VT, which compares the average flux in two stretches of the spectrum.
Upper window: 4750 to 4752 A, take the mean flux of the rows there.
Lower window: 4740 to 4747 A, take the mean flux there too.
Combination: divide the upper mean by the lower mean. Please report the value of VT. 1.04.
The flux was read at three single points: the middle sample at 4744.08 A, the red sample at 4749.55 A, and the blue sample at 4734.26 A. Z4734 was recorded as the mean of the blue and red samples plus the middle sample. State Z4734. 44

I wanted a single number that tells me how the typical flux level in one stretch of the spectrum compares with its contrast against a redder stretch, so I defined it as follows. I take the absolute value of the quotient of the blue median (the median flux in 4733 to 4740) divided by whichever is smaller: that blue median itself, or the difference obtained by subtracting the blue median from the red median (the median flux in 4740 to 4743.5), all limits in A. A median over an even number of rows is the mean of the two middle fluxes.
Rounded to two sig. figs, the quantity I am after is 3.0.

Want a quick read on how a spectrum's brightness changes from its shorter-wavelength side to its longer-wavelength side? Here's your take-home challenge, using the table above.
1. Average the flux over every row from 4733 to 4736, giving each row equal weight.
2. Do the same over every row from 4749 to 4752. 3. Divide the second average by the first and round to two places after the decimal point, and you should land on 1.01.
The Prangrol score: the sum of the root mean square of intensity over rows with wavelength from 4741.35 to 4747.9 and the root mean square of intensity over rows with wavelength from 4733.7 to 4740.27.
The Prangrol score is 45.6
